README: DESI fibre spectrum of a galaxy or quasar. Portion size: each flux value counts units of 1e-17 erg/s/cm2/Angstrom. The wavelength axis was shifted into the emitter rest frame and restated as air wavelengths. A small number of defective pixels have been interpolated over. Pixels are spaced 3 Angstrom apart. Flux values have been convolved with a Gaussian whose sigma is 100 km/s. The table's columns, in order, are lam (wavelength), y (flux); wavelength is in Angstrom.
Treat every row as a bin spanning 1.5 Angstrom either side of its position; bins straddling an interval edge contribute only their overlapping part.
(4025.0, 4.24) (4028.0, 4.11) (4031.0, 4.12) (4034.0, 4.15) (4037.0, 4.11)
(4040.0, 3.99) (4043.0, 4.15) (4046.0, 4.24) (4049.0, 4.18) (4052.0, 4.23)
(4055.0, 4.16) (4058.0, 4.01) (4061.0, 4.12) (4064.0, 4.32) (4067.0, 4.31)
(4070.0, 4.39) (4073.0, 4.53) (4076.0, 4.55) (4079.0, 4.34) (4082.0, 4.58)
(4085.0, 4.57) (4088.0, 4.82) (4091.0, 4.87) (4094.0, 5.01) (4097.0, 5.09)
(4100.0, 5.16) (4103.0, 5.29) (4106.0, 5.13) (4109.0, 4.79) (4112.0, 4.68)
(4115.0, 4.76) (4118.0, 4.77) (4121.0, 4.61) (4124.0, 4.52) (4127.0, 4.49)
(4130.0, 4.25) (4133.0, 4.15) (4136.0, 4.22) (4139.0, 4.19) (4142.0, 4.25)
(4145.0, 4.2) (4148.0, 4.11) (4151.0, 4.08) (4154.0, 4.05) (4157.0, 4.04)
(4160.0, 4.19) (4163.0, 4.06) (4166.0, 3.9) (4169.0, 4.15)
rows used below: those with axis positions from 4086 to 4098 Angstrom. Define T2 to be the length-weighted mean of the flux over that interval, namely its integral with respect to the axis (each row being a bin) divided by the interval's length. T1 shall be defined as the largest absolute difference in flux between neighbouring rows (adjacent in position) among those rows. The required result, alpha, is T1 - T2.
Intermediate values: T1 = 0.140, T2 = 4.93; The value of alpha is -4.79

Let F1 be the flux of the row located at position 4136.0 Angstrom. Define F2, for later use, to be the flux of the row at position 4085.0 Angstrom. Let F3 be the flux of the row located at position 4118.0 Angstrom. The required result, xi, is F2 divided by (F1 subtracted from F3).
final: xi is 8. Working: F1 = 4.22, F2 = 4.57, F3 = 4.77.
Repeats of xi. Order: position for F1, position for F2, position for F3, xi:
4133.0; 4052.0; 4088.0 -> 6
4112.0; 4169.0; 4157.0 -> -6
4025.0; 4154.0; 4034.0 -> -45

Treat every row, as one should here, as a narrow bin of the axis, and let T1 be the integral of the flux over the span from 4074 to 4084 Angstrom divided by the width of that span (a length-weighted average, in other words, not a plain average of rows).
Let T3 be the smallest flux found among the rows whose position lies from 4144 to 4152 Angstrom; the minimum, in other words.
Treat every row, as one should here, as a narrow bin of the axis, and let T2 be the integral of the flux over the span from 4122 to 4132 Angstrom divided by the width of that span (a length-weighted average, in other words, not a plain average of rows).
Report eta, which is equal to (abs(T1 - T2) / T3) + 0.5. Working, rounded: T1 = 4.5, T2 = 4.42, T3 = 4.08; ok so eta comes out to 0.52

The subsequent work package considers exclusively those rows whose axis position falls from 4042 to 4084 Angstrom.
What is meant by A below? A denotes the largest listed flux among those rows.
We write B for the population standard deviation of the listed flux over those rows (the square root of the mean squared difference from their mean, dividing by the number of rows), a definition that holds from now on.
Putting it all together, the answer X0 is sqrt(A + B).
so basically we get 2.18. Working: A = 4.58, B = 0.17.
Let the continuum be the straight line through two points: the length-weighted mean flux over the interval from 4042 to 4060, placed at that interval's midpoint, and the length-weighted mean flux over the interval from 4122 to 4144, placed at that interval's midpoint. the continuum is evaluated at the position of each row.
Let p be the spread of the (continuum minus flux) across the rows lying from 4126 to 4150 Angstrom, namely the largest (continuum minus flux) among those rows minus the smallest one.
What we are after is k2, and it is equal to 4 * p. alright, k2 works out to 1.66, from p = 0.42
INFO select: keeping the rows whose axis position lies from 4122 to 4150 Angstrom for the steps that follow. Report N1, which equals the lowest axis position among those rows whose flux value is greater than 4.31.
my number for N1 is 4124.0 Angstrom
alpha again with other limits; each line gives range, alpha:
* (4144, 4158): -4.00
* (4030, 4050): -3.97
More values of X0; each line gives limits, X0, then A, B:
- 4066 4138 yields 2.37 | 5.29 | 0.31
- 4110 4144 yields 2.24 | 4.77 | 0.23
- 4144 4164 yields 2.06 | 4.2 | 0.06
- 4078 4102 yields 2.33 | 5.16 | 0.27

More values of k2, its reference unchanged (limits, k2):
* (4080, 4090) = 0.98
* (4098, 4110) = 2.04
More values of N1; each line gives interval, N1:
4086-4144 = 4088.0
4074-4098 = 4076.0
